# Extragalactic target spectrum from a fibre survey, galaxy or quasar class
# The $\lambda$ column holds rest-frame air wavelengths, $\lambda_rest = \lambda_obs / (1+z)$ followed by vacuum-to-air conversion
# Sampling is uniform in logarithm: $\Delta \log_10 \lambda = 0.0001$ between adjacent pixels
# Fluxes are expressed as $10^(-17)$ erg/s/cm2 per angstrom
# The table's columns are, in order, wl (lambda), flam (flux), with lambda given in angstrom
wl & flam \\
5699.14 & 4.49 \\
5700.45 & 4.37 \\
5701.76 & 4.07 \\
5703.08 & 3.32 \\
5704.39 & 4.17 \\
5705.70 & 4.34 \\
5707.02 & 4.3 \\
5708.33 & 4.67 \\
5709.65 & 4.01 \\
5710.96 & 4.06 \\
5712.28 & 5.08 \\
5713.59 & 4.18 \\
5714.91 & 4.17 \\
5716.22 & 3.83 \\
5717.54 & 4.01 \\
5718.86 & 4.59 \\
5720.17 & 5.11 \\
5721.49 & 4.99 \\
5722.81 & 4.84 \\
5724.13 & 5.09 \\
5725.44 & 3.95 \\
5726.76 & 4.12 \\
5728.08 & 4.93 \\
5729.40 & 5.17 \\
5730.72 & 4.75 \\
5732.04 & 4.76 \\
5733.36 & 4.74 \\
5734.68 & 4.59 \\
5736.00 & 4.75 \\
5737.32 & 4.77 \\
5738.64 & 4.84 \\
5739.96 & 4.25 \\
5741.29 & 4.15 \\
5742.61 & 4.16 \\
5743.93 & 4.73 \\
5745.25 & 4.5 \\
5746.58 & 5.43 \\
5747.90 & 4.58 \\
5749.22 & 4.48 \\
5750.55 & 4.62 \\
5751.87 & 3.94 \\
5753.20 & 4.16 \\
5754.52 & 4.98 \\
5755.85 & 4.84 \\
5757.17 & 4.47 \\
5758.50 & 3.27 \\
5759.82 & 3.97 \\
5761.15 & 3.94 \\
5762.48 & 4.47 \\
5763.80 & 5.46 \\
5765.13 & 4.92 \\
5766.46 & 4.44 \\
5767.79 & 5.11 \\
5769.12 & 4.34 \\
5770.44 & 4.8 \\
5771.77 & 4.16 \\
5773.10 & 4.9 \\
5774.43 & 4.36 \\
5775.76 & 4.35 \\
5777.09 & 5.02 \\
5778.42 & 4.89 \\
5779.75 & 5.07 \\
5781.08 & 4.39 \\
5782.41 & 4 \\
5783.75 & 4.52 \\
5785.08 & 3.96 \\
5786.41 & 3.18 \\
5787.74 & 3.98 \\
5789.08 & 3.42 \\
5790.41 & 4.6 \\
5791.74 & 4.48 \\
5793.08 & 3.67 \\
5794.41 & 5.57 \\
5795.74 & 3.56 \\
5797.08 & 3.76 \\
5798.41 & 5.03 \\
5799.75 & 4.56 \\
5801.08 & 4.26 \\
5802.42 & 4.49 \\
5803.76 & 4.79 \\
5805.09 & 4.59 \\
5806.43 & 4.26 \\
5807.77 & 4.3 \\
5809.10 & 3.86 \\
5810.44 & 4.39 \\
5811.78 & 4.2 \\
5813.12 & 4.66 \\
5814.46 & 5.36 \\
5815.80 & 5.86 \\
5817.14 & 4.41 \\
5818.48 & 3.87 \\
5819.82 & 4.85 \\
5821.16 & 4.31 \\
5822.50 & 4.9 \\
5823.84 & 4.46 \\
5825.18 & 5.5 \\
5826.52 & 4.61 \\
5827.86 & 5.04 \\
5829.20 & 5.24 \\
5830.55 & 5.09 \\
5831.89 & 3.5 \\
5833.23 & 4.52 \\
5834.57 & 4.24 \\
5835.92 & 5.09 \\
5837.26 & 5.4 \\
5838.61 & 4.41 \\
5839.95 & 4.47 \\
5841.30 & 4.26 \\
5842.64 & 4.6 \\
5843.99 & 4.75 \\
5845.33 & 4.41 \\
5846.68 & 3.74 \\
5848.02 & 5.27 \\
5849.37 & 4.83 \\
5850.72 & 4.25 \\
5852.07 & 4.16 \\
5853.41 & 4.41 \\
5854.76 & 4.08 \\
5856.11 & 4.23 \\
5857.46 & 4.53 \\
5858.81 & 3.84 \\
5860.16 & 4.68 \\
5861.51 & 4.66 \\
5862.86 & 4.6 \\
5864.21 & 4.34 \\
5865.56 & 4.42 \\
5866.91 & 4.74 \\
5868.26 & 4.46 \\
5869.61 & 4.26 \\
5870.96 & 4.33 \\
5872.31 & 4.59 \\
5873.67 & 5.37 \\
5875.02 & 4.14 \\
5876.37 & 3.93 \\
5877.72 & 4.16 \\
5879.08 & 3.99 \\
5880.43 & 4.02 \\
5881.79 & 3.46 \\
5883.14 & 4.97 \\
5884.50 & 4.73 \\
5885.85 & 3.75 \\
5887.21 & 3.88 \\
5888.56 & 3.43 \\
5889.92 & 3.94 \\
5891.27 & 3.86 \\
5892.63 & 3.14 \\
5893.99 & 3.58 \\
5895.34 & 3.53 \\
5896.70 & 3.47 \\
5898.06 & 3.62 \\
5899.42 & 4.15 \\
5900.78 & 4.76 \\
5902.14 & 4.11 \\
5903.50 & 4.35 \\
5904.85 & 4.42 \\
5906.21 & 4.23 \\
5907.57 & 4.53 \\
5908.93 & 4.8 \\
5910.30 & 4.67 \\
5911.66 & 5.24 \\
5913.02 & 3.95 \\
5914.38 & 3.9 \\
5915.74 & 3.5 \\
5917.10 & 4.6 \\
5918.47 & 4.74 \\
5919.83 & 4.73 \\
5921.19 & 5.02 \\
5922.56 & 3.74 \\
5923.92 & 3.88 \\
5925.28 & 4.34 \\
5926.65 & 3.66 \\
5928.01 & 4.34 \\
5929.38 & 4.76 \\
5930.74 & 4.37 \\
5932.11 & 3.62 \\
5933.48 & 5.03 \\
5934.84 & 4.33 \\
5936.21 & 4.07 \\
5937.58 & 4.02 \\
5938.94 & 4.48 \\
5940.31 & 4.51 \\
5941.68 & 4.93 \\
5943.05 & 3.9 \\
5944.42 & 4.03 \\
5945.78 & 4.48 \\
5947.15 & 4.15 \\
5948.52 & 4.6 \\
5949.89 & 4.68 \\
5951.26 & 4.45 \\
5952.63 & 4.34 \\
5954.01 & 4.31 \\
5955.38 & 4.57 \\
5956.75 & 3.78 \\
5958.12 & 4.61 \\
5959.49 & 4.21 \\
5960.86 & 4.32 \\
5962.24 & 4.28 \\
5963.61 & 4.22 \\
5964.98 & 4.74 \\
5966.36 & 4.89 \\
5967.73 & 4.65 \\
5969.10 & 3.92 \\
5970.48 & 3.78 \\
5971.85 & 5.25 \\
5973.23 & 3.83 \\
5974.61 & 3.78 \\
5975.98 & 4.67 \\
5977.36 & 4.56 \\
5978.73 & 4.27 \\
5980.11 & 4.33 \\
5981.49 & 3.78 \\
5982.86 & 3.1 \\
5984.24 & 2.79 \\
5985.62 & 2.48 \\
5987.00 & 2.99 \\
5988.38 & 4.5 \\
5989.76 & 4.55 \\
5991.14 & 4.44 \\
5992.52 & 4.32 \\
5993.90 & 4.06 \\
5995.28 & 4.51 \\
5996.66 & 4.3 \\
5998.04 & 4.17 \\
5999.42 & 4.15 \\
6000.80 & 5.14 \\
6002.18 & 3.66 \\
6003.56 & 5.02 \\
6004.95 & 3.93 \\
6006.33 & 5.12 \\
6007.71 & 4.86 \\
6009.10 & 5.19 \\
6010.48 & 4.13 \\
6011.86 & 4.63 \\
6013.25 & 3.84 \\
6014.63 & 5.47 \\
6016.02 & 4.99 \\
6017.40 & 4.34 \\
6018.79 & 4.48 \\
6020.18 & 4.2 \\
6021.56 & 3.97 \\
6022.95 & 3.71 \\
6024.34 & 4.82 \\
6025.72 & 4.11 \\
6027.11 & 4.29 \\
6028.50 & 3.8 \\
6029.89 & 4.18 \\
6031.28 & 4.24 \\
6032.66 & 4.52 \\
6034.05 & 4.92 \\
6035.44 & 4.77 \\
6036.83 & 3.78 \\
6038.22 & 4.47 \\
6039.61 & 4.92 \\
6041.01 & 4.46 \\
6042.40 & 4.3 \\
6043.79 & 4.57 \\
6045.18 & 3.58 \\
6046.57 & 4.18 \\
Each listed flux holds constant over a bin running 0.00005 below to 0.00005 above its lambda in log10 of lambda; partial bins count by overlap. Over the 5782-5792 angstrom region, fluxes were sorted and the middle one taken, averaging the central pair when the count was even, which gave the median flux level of 4.0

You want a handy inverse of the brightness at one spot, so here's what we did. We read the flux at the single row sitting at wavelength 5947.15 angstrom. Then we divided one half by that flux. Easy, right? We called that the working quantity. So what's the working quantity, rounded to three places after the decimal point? 0.120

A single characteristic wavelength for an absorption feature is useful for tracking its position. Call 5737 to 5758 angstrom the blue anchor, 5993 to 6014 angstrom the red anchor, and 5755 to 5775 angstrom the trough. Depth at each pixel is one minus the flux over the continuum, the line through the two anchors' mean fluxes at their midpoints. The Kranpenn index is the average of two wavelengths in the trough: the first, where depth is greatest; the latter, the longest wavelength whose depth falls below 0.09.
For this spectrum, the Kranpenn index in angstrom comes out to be 5766.5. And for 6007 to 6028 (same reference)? 6025.0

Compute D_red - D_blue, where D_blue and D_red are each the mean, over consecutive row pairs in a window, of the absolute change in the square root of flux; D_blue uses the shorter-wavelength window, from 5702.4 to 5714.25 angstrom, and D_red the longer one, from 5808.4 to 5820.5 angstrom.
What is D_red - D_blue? 0.032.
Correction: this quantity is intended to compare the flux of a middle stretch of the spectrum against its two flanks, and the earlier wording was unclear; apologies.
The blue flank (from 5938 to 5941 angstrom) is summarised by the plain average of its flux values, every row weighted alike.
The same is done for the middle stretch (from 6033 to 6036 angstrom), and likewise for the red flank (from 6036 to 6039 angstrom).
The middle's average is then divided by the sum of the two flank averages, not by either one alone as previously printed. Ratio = 0.56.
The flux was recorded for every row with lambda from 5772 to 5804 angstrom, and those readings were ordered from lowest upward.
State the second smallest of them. 3.42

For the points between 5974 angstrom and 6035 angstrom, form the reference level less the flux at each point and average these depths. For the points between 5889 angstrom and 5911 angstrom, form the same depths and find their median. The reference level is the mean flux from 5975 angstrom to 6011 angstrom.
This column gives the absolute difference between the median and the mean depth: 0.13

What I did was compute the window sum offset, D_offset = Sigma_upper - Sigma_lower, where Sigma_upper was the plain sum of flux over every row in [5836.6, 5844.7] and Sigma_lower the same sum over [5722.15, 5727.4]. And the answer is 10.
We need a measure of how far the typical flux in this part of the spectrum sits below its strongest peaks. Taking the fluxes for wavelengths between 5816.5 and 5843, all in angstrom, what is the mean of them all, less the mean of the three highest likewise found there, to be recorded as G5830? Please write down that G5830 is -0.74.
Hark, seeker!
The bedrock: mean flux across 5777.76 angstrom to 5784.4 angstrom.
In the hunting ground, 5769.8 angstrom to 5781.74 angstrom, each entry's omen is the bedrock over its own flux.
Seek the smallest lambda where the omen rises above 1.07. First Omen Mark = 5771.77 angstrom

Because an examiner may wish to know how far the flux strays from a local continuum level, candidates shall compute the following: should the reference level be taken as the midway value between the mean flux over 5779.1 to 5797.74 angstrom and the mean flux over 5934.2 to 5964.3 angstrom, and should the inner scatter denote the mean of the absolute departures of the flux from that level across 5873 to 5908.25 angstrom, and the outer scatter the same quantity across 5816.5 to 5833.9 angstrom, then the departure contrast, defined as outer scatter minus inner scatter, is 0.12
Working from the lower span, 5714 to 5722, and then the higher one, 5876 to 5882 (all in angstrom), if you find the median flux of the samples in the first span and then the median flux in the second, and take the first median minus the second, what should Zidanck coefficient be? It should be 0.39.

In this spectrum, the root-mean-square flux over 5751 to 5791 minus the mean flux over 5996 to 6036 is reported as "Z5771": -0.02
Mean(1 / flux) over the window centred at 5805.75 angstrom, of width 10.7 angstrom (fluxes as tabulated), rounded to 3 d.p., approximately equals 0.230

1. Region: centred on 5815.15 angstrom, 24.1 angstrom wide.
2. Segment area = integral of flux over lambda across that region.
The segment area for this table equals 111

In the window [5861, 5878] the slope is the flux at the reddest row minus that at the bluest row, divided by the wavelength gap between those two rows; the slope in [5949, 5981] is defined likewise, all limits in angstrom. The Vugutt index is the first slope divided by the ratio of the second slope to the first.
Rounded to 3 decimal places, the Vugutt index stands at -0.082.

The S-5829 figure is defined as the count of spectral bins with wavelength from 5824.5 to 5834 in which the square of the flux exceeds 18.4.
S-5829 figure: 6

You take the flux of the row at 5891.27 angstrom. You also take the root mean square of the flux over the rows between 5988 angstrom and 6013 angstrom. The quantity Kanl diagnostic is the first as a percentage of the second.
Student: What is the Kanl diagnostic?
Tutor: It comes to 86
